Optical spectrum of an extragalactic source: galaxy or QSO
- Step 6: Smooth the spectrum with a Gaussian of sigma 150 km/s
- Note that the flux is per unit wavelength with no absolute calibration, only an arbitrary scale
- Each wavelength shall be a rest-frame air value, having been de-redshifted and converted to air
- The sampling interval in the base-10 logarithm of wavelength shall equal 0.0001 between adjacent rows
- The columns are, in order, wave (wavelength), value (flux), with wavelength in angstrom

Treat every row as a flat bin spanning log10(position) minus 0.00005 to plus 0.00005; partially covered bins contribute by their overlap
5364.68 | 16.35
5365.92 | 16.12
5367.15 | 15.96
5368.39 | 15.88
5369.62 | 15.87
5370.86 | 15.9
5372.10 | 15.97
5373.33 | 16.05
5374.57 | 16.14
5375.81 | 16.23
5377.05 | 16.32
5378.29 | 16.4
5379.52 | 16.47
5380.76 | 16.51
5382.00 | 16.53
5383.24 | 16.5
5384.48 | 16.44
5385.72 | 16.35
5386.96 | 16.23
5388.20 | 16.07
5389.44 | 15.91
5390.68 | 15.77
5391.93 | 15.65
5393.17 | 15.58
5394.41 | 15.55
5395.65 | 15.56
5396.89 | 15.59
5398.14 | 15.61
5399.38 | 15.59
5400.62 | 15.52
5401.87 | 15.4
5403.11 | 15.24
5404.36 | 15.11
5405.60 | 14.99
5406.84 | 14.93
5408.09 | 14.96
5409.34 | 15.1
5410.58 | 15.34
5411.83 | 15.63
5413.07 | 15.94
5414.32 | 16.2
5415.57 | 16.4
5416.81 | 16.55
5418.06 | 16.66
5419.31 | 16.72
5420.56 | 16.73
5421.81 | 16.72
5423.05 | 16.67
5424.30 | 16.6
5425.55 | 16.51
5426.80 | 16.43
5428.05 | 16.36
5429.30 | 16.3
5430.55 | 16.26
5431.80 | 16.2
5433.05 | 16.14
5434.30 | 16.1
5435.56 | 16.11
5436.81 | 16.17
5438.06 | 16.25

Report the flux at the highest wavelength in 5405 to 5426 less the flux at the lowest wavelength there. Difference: 1.5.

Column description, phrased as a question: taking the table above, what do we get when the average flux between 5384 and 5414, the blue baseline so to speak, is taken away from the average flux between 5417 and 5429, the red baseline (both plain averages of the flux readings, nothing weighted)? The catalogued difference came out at 1.0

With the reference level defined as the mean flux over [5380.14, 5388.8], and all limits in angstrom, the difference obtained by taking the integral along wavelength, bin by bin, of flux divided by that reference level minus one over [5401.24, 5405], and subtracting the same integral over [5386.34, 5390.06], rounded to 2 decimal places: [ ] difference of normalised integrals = -0.19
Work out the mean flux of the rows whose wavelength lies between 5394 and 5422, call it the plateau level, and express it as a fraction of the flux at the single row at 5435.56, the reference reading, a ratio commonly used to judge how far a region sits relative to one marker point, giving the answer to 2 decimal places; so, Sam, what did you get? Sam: 0.98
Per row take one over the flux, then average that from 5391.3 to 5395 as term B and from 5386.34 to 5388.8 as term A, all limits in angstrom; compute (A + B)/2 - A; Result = 0.0011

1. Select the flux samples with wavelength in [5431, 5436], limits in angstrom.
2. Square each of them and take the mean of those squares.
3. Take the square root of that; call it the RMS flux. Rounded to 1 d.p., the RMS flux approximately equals 16.1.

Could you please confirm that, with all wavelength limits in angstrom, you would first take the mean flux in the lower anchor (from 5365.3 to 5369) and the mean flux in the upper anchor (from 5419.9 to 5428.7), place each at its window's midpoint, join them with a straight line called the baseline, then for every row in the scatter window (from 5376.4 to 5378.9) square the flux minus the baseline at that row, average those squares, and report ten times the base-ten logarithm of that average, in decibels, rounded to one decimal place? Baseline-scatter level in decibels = -11.5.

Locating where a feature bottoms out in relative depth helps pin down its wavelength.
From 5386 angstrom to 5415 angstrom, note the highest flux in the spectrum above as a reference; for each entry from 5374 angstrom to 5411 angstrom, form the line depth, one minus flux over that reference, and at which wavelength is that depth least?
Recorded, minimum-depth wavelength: 5382.00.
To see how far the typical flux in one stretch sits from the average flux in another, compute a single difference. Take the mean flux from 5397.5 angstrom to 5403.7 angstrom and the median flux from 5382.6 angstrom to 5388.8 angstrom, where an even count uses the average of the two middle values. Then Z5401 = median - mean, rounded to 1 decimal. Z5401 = 0.9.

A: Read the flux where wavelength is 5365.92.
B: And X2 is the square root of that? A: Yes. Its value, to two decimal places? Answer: 4.01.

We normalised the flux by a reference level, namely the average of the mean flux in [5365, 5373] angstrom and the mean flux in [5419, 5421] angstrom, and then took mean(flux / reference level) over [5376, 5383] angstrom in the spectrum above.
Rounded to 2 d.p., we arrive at 1.01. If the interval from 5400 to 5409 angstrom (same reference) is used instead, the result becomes 0.93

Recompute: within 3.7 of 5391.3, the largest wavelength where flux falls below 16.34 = 5394.41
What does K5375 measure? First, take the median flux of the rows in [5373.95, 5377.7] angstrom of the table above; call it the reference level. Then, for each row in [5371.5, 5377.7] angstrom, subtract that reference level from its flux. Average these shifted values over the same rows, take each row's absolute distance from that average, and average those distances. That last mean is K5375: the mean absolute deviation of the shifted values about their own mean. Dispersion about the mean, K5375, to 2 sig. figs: 0.11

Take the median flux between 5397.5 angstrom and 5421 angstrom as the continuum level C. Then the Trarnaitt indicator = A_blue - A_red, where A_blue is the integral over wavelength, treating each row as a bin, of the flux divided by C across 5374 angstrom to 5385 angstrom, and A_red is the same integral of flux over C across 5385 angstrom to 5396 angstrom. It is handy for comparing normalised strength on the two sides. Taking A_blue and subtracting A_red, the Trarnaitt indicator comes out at 0.4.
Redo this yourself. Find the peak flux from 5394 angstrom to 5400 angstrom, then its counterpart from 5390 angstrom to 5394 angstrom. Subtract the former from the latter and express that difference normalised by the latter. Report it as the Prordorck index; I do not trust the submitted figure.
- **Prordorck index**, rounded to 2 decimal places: 0.01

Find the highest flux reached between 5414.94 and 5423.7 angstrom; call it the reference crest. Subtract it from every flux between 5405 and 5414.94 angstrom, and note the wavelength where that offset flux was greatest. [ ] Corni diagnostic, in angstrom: 5414.32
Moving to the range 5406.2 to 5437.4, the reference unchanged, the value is 5420.56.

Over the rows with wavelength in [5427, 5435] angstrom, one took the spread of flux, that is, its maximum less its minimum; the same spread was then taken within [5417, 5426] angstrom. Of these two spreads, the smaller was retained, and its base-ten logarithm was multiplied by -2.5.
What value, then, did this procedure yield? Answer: 1.64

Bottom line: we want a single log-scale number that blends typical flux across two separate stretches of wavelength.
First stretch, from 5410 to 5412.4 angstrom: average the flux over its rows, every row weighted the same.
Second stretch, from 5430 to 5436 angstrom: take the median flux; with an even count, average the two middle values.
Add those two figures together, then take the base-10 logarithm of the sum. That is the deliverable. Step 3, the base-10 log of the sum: 1.500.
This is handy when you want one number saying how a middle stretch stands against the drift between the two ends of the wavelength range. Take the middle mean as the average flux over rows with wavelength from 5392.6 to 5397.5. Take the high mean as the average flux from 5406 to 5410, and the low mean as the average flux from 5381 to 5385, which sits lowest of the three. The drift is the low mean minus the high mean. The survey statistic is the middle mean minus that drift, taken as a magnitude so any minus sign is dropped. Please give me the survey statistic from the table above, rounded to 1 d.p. 14.1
